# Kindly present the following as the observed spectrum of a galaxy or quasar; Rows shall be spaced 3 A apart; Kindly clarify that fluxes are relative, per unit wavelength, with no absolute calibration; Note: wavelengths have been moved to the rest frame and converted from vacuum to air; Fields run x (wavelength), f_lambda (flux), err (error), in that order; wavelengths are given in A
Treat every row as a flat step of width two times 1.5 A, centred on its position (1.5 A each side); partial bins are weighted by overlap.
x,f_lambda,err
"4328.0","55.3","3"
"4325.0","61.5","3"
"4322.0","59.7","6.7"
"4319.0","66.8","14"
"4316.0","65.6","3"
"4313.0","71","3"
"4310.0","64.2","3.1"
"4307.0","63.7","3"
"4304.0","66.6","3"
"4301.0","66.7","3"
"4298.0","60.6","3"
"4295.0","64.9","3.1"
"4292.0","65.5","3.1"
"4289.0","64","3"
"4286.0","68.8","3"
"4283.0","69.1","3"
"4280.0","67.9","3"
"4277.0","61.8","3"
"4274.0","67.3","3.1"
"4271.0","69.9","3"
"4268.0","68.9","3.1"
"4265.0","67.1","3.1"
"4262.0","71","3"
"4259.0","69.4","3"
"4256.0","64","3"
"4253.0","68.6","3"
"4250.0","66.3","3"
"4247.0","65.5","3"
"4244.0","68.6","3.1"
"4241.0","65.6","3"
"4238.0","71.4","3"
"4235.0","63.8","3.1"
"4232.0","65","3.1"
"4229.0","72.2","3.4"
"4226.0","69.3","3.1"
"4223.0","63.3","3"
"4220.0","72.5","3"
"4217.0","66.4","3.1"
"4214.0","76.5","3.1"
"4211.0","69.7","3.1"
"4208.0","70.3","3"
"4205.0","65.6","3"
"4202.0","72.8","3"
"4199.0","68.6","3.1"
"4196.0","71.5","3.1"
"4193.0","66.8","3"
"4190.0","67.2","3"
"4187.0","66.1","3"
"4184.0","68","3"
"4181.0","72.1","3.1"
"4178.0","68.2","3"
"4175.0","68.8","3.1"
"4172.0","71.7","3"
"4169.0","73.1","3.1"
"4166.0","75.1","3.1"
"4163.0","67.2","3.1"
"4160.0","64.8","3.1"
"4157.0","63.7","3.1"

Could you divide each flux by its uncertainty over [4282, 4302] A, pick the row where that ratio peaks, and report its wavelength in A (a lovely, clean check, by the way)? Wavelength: 4283.0 A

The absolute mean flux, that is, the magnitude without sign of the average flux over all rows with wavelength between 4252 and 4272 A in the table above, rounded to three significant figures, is 68.4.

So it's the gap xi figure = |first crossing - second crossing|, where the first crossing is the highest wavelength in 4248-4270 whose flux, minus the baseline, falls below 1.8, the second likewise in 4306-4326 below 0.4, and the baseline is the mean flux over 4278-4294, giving 60 A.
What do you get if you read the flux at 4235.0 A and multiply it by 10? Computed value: 638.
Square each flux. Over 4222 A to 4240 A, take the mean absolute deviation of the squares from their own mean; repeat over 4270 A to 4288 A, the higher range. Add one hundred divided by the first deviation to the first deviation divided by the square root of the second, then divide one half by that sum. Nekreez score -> 0.017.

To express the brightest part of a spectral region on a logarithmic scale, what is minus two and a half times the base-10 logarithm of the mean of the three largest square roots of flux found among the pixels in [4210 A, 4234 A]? -2.334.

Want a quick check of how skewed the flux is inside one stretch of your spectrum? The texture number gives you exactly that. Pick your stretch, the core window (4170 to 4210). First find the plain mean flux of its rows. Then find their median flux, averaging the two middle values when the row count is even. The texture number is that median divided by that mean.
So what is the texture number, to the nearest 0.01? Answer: 0.99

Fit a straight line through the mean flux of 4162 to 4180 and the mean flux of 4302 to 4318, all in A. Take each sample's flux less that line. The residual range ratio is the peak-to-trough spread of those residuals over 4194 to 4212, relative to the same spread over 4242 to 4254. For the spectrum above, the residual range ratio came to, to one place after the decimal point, 2.2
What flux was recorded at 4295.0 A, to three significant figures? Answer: 64.9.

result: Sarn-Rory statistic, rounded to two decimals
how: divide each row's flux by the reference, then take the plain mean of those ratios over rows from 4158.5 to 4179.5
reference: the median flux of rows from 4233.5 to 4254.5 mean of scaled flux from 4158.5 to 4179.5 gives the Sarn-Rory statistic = 1.05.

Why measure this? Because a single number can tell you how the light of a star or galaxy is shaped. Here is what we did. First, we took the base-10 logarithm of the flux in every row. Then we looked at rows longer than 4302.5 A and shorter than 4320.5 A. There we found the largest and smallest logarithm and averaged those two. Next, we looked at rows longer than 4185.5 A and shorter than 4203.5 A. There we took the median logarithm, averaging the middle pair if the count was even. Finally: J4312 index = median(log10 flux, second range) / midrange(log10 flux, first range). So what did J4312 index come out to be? 1.00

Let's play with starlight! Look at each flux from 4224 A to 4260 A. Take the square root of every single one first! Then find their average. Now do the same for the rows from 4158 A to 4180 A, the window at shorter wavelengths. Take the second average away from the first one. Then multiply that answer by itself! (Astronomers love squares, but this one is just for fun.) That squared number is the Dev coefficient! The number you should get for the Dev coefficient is 0.020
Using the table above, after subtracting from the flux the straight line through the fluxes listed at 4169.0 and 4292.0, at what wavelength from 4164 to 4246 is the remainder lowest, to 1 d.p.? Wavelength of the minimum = 4223.0 A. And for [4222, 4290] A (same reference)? 4223.0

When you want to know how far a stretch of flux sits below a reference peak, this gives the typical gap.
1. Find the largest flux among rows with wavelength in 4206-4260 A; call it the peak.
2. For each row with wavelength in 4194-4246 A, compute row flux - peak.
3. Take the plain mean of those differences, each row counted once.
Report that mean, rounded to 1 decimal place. -7.5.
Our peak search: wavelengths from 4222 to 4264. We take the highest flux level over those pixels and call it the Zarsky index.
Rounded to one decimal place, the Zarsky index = 72.2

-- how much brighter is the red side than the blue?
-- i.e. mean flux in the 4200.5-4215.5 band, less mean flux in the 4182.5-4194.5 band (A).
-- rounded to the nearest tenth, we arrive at 4.0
